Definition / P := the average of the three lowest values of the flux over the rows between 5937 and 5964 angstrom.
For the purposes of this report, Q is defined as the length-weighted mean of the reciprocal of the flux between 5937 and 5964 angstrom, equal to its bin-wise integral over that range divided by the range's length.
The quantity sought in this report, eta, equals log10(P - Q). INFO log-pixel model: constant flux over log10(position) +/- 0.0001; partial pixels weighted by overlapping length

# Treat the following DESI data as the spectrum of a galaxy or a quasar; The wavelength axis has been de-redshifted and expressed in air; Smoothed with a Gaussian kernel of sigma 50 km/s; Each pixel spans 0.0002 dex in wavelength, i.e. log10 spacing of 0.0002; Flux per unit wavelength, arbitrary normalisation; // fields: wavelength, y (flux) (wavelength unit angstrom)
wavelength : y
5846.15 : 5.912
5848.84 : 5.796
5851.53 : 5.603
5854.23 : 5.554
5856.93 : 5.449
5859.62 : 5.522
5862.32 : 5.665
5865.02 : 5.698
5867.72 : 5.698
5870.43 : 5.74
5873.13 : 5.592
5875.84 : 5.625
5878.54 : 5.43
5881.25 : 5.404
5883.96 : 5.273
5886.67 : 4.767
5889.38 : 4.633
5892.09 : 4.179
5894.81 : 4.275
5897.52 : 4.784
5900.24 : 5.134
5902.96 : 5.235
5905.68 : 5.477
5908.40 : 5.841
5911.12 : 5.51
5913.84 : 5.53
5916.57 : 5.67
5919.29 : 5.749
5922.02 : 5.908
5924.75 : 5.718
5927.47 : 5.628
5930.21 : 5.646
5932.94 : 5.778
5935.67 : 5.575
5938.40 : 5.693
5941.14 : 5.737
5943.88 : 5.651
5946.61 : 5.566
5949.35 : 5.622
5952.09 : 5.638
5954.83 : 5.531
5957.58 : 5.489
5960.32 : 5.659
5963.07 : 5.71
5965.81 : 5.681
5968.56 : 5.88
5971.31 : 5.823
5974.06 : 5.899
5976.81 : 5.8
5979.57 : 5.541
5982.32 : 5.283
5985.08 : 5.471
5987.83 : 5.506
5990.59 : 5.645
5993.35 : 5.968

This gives 0.728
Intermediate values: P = 5.5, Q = 0.178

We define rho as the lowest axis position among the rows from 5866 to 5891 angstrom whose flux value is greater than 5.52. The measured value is 5867.72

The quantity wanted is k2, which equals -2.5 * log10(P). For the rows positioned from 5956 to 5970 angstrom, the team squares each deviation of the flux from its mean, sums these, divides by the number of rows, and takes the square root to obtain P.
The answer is 2.26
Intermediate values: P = 0.12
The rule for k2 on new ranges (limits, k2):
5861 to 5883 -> 2.32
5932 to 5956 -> 2.79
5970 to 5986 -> 1.64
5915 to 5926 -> 2.62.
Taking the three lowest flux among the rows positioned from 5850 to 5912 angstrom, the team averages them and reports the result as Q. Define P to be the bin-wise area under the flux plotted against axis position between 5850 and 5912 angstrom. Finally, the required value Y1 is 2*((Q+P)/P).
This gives 2.03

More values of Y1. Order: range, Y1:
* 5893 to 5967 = 2.02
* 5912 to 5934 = 2.09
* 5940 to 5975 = 2.06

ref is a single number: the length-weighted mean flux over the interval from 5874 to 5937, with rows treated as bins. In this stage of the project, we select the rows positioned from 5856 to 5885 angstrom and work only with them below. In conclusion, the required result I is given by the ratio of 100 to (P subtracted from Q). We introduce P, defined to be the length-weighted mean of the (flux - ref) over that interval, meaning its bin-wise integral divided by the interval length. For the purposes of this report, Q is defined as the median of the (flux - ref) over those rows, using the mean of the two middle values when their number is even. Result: 3002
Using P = 0.22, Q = 0.25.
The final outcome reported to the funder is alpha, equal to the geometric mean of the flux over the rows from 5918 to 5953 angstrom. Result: 5.68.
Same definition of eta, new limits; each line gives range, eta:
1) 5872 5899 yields 0.619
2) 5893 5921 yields 0.657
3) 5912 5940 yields 0.733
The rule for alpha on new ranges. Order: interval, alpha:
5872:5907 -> 5.04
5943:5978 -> 5.69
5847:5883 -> 5.60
